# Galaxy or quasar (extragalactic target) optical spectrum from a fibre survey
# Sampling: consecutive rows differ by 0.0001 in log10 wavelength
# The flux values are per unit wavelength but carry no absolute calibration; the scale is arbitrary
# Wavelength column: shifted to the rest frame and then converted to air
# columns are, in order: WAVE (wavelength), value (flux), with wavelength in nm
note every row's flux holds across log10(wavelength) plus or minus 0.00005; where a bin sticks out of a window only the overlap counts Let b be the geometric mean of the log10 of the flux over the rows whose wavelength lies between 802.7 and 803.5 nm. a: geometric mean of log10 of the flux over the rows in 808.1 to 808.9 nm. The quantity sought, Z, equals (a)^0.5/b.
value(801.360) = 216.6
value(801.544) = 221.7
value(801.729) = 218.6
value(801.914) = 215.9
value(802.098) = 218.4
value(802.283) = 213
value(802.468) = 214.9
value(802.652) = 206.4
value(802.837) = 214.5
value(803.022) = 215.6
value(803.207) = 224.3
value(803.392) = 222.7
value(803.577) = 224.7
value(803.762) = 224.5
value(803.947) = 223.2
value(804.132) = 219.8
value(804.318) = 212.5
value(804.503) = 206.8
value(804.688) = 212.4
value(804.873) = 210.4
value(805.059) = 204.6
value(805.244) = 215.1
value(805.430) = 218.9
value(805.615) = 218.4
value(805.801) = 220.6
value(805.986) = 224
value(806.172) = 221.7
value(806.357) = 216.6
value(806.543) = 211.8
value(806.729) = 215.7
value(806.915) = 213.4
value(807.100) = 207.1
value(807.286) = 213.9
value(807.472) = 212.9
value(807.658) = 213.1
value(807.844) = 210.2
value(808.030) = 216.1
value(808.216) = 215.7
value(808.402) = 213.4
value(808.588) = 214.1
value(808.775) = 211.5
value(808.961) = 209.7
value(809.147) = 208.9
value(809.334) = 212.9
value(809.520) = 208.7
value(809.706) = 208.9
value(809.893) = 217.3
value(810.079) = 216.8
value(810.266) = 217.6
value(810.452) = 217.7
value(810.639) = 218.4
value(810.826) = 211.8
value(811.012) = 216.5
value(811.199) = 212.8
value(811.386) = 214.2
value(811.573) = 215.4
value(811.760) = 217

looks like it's 0.652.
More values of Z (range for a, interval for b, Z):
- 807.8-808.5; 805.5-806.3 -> 0.651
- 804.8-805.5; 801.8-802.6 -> 0.654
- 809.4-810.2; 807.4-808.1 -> 0.655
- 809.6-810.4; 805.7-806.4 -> 0.652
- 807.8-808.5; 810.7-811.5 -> 0.655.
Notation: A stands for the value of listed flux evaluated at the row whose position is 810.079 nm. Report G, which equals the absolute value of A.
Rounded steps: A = 216.8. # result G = 217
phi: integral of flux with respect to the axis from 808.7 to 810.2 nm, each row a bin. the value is 318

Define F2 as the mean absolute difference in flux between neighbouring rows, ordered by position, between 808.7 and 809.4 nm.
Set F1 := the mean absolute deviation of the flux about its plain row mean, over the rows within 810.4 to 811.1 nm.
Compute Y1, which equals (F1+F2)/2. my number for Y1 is 2.2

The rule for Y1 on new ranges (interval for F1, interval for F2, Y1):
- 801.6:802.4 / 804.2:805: 3.2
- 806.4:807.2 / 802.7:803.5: 3.2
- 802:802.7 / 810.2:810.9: 3.0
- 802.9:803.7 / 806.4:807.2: 3.6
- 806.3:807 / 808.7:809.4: 2.0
